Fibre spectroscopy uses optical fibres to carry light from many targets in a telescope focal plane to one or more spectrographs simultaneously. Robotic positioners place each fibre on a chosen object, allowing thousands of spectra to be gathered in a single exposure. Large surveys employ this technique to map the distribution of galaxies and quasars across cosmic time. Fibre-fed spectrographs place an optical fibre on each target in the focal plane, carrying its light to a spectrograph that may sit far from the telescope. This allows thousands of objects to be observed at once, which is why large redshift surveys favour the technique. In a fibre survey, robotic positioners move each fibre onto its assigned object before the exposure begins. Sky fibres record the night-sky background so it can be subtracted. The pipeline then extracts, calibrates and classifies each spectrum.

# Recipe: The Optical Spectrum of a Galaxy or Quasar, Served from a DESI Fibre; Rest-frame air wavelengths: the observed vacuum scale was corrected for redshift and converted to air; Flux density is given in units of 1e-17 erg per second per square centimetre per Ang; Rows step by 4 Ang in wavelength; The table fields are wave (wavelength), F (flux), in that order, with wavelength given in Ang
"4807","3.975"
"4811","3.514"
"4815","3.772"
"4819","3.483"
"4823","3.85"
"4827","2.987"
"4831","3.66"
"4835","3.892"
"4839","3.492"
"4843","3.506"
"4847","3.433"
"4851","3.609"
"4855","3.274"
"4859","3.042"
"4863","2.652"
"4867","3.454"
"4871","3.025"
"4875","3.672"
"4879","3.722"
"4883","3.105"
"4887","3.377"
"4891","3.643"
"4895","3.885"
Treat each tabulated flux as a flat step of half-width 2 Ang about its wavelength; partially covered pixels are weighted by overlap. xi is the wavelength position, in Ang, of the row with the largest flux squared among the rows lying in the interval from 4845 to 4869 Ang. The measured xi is 4851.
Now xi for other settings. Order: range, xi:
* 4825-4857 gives 4835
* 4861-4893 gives 4879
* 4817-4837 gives 4835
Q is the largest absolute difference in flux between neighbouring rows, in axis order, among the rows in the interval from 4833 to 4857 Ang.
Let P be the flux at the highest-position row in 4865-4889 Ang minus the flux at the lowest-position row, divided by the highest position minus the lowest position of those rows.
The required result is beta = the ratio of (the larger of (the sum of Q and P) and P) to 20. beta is 0.020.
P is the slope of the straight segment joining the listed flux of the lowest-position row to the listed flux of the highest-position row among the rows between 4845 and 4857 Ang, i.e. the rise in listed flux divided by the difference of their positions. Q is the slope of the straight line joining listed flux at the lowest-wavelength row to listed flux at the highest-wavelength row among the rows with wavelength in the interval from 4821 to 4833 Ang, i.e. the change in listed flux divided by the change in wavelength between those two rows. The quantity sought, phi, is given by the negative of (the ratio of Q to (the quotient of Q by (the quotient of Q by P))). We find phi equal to -1.2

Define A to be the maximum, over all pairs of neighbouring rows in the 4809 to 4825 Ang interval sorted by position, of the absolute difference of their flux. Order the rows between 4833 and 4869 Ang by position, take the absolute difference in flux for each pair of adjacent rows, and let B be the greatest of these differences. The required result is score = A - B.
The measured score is -0.4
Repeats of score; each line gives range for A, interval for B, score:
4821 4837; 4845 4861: 0.5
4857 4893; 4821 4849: -0.1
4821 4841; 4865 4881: 0.2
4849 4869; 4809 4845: -0.1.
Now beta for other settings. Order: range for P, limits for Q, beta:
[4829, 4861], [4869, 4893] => 0.031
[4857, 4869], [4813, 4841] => 0.046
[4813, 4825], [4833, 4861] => 0.020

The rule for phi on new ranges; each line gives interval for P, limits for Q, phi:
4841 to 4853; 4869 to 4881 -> -6.8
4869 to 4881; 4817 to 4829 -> 0.7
